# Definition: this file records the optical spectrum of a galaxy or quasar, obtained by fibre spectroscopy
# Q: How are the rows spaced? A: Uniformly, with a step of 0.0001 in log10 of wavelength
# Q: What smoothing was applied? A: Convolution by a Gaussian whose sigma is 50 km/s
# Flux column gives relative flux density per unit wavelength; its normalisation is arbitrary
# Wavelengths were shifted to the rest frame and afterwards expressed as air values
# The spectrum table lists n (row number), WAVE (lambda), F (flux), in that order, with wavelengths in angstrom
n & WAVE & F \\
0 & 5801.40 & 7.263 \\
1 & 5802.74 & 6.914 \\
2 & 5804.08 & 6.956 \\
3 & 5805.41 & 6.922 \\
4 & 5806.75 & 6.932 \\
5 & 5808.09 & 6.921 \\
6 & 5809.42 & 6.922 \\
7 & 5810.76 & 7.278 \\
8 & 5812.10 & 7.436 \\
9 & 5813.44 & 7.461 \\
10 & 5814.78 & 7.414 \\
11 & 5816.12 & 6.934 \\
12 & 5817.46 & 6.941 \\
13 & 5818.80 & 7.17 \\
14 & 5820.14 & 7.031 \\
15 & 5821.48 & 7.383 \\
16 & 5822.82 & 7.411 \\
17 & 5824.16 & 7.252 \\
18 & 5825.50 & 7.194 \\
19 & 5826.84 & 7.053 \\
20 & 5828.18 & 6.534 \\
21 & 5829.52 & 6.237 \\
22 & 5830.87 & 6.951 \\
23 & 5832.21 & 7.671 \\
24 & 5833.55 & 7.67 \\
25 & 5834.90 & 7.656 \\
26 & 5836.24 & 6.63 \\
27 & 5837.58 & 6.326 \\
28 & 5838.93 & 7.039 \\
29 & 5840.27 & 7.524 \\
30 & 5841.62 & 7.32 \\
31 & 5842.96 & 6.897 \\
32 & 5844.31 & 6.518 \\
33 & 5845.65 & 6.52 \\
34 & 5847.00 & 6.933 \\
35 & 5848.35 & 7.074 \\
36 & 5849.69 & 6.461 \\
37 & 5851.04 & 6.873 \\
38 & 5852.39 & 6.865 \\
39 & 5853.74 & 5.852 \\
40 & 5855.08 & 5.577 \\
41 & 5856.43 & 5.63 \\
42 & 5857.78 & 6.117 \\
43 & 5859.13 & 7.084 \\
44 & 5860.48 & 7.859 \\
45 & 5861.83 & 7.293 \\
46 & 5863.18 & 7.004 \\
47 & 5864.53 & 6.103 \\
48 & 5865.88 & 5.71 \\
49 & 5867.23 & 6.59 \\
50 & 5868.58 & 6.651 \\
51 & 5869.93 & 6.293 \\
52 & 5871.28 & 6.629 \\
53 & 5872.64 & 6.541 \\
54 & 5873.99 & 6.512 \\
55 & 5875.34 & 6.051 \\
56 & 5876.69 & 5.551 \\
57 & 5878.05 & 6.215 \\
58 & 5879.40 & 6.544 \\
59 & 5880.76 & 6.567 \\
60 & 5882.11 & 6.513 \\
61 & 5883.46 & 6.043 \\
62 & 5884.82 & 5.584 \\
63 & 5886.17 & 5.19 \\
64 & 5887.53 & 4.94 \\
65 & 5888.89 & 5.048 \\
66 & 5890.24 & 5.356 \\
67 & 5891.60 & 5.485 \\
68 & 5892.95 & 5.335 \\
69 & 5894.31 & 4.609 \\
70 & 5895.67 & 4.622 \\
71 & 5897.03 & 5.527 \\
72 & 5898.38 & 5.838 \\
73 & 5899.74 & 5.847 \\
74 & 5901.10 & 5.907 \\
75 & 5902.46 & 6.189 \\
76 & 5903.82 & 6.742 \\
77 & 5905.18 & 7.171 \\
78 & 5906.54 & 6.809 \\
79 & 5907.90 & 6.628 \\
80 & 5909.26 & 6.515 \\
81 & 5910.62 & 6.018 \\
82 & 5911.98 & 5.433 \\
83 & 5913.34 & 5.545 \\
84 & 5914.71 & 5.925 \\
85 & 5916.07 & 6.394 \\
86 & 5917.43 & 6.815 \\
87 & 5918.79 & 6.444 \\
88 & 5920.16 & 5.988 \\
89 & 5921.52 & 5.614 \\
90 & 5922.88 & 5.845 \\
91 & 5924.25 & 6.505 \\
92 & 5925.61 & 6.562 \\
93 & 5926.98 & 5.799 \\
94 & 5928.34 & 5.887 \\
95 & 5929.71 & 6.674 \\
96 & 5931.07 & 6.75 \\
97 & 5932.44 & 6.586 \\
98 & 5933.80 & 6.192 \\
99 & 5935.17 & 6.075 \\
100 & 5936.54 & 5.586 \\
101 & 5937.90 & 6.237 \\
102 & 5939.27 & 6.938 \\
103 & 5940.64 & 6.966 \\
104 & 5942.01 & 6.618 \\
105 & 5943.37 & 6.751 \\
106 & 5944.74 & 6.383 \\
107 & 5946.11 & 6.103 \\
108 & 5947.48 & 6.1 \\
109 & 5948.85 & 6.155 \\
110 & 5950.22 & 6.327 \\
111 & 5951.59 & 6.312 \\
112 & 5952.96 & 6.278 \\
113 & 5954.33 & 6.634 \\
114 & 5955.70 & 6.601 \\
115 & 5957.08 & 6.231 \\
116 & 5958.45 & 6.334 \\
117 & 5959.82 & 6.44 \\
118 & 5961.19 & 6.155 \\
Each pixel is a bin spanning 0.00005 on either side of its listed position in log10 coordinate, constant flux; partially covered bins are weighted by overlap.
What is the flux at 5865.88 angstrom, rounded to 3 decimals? 5.710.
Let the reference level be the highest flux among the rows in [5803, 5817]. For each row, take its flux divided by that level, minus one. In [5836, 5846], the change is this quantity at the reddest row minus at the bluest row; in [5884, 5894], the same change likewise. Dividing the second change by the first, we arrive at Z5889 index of 2.3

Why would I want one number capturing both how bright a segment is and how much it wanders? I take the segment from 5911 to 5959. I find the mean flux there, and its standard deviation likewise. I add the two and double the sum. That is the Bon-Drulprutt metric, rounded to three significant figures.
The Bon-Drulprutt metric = 13.3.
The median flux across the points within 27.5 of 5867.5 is 6.5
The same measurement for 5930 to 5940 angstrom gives 6.2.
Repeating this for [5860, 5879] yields 6.5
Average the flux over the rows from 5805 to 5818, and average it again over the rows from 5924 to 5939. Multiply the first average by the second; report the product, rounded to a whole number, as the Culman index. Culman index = 45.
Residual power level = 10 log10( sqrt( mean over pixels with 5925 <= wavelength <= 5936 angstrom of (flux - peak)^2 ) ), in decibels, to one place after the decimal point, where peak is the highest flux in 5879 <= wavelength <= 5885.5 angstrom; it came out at -3.7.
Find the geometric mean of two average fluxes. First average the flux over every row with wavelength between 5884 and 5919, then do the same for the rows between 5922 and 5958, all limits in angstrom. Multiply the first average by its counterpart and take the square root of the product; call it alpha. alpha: 6.09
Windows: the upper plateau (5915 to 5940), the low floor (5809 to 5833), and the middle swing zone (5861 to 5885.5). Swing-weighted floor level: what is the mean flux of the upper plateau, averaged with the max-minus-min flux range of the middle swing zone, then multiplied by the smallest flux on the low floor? 25.0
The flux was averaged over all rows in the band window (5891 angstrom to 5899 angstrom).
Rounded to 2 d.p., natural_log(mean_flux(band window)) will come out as 1.66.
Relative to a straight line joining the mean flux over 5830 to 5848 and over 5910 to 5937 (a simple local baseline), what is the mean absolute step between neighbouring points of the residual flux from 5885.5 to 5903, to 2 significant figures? 0.28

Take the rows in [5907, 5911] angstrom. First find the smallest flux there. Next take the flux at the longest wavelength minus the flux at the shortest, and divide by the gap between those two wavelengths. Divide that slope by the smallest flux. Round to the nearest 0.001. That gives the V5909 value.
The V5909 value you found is -0.037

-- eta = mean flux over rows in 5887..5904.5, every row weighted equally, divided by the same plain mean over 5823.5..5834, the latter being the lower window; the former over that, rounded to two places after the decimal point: 0.78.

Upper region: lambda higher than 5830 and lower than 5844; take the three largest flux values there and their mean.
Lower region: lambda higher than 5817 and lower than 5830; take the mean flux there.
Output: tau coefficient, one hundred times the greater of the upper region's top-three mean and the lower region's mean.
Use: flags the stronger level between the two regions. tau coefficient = 767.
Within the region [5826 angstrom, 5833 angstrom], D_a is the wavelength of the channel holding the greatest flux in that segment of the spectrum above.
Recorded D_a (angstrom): 5832.21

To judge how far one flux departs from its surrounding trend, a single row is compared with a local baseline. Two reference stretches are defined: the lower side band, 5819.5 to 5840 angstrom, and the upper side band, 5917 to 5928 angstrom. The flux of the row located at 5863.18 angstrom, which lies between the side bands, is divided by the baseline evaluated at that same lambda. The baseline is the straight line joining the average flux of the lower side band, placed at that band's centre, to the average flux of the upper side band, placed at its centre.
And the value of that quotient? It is 1.04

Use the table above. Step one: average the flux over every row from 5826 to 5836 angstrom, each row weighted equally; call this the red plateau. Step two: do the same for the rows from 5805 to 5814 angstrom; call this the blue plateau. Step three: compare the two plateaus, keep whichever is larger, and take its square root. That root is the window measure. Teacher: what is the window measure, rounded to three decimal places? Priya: 2.669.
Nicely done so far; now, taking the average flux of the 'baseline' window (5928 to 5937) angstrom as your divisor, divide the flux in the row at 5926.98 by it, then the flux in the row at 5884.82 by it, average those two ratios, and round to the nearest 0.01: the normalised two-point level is 0.91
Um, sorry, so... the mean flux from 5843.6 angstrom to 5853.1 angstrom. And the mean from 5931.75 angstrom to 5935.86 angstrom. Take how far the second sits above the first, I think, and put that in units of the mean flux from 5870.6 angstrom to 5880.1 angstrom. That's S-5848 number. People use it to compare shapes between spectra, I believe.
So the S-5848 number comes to -0.074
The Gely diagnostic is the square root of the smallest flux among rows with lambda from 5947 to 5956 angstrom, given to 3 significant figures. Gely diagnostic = 2.47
